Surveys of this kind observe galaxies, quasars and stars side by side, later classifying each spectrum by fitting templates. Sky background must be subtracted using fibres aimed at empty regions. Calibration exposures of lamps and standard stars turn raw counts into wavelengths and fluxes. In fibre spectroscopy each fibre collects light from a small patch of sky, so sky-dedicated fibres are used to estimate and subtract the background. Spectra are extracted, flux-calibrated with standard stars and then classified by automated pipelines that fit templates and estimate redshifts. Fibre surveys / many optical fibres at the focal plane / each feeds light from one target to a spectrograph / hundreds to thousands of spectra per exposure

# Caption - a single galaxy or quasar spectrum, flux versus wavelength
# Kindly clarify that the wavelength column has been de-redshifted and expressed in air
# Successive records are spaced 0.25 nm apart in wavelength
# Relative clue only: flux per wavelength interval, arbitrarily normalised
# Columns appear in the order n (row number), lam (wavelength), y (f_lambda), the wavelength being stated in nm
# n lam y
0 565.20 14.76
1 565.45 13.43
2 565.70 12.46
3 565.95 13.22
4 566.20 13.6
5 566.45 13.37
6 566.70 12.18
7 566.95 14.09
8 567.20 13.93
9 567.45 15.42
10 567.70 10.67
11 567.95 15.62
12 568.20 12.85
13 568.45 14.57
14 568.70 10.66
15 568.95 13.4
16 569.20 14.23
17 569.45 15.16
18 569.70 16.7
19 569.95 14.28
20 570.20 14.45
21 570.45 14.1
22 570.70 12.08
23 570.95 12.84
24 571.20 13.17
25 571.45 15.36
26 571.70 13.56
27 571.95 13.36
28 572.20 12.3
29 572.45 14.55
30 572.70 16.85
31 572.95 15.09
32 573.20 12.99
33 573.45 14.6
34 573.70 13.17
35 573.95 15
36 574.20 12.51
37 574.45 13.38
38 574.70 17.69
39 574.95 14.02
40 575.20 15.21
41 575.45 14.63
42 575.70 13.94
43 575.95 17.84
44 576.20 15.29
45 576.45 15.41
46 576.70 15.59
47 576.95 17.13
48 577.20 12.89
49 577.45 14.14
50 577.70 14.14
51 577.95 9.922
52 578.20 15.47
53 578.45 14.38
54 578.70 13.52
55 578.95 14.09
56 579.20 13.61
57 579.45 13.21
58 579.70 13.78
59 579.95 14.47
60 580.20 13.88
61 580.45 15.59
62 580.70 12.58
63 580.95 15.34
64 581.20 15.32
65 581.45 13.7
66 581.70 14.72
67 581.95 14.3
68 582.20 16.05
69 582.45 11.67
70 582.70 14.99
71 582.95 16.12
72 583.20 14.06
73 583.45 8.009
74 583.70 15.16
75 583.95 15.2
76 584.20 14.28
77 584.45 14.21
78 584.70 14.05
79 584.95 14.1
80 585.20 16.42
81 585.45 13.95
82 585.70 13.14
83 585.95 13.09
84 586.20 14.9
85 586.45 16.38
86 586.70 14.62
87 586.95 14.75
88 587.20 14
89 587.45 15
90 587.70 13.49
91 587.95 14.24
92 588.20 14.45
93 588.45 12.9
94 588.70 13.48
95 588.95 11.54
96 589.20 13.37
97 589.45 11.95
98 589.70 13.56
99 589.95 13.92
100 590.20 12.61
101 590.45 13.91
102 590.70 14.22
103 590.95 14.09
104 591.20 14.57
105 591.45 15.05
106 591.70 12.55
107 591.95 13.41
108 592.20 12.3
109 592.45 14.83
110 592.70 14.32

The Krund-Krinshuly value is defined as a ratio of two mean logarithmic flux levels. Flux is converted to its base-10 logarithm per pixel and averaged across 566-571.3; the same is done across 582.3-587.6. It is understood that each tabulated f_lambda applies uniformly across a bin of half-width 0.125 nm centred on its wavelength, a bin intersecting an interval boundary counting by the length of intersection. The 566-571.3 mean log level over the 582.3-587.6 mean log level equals 0.99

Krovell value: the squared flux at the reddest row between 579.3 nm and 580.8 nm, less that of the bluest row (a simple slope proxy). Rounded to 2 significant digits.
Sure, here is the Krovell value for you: -16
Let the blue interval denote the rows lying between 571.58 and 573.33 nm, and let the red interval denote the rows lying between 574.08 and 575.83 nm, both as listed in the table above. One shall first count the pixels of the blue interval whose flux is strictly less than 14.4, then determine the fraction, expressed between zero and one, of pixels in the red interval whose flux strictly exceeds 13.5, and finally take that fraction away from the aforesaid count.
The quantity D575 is 3.3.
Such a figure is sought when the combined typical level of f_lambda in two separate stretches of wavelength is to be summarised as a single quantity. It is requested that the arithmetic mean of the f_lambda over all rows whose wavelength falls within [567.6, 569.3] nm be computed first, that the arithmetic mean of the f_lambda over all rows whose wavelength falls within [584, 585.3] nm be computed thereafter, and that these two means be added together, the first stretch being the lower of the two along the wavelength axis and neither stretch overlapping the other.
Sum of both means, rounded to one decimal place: 27.8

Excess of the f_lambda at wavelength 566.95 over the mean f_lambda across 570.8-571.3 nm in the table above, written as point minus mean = 1.1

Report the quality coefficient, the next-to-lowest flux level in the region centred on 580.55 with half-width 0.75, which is 13.88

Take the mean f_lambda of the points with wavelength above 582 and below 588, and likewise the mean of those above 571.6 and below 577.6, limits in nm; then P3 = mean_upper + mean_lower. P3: 28.88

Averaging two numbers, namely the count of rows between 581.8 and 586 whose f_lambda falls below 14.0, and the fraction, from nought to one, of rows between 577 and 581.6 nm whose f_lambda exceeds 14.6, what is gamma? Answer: 3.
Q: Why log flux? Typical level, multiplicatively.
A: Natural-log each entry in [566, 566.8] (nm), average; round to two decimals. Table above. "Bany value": 2.57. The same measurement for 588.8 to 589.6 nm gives 2.51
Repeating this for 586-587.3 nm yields 2.70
